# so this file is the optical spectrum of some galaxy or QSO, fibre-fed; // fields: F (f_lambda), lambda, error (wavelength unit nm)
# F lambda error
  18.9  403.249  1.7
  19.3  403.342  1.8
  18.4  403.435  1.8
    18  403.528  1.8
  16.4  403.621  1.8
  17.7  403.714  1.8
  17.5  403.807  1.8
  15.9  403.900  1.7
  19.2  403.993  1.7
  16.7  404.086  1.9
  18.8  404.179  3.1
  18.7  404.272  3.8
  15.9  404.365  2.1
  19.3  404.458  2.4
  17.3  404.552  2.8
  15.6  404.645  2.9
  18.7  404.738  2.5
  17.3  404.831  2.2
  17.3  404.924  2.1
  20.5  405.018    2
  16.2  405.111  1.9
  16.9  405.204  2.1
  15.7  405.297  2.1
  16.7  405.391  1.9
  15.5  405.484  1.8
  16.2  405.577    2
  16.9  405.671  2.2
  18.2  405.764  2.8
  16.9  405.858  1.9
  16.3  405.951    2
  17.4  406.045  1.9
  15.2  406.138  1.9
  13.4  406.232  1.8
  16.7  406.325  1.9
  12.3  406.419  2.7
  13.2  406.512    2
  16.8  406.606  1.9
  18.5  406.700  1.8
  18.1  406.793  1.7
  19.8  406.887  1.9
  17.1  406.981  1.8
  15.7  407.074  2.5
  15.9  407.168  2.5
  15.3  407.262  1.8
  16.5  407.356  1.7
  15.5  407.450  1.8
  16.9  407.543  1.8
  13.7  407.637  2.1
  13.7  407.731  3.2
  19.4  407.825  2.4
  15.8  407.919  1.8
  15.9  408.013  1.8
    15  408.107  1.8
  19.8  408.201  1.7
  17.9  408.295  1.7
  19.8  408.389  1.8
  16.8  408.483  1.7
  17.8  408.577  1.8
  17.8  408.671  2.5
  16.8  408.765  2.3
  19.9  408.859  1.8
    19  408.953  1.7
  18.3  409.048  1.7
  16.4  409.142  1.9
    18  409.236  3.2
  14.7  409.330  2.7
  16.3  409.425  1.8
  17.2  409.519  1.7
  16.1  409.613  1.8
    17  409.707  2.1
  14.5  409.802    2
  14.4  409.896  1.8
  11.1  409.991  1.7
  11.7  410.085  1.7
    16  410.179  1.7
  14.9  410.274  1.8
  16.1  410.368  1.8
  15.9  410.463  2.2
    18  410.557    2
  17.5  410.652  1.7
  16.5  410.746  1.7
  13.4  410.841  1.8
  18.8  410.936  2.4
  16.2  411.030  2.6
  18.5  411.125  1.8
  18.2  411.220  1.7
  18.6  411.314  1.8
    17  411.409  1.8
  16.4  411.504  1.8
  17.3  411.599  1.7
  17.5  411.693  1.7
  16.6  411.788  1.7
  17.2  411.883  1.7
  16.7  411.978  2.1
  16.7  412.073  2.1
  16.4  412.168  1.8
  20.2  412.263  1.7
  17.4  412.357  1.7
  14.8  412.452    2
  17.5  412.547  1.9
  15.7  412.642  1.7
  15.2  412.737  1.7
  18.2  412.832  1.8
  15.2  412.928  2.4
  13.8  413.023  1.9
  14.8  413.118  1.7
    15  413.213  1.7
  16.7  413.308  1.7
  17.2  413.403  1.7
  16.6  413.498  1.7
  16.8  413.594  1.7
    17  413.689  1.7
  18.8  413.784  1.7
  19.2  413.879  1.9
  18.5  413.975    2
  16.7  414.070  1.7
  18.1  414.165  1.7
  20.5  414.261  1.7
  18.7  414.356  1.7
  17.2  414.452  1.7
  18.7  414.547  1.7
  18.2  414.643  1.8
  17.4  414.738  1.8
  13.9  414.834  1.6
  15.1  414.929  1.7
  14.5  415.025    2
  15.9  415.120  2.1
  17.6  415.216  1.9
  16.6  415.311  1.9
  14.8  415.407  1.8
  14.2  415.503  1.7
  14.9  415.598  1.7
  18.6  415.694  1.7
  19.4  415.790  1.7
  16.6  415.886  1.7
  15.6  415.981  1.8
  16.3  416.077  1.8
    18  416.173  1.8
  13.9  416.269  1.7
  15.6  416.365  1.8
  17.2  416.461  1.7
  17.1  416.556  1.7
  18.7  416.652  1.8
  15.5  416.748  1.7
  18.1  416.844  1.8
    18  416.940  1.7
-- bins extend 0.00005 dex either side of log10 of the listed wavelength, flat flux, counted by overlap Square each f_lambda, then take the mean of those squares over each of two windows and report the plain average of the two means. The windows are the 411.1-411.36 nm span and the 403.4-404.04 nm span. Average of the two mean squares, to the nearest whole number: 325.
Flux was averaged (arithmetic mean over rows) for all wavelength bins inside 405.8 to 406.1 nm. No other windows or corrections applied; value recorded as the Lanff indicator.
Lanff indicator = 16.9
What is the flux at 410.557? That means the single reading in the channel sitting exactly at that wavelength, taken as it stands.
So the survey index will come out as 18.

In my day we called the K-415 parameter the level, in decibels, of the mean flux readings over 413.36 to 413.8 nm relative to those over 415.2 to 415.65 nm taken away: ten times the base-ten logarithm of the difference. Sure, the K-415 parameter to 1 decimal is 2.2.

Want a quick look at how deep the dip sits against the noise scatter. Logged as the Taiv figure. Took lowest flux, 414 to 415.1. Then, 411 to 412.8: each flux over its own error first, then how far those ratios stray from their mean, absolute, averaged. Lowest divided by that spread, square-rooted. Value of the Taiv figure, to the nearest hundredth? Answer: 3.76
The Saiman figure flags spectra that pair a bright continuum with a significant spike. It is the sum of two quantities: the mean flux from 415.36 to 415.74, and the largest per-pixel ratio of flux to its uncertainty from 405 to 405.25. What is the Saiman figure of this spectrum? 25.9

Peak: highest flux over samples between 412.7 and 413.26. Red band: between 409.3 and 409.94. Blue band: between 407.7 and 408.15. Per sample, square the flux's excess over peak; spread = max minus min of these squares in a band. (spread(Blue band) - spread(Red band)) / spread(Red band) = 0.4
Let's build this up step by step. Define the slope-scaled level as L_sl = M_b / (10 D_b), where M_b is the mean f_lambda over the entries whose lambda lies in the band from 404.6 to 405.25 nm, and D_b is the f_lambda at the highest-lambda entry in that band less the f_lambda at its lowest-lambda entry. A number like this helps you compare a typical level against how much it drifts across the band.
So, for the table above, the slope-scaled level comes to 1.3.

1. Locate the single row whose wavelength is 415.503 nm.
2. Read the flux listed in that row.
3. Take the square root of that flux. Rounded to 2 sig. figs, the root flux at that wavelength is 3.8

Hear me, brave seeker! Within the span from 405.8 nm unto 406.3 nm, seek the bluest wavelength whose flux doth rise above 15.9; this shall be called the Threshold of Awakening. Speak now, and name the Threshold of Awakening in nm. 405.858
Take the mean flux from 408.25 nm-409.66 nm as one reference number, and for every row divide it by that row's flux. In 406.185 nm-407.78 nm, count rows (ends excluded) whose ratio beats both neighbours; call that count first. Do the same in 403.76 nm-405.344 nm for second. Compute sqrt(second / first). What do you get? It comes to 1.00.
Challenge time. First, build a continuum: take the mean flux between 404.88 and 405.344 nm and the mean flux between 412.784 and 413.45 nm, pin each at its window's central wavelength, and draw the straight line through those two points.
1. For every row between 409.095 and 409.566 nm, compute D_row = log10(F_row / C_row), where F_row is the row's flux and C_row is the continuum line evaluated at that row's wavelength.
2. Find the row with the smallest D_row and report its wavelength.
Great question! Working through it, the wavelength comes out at 409.330 nm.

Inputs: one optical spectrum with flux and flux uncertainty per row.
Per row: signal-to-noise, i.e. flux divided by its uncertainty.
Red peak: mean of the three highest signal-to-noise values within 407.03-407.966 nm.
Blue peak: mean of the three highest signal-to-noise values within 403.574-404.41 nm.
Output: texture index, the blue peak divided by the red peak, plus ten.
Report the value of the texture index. 11.1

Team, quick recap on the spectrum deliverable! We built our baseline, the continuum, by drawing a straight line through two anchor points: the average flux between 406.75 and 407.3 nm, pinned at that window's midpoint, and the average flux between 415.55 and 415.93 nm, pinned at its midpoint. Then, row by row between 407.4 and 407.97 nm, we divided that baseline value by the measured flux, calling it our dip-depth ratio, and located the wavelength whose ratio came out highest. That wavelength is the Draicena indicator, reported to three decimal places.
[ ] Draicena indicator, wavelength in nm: 407.731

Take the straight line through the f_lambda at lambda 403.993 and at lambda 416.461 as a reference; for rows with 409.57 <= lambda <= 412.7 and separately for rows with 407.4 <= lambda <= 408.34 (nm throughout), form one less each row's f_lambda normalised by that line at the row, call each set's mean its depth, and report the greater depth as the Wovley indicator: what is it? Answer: 0.119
